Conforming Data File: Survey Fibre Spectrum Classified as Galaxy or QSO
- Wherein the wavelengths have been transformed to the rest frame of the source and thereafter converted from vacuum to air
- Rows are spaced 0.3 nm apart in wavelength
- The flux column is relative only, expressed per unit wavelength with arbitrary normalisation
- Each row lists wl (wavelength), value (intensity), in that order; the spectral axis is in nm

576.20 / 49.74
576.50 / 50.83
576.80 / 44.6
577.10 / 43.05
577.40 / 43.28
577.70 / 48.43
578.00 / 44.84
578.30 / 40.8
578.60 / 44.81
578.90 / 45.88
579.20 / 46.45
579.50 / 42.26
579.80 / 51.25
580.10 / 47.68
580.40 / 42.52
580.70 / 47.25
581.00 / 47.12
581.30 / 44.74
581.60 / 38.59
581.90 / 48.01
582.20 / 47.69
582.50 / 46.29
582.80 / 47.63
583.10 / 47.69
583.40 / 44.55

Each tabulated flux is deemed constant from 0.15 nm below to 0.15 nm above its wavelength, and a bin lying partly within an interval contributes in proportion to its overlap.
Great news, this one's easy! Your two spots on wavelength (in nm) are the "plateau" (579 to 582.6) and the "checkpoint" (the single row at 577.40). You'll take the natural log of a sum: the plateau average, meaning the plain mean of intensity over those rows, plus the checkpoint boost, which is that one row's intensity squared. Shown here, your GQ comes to 7.560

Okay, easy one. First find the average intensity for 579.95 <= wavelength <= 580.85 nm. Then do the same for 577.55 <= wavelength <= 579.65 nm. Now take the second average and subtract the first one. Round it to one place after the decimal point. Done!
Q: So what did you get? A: -1.0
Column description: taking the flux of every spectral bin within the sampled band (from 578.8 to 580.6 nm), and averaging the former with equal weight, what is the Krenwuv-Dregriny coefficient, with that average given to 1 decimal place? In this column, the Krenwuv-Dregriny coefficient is 46.0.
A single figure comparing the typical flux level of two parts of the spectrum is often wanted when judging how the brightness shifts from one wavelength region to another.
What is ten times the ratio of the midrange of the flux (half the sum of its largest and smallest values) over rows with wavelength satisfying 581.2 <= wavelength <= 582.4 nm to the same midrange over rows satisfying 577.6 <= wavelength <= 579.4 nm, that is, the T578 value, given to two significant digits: 9.7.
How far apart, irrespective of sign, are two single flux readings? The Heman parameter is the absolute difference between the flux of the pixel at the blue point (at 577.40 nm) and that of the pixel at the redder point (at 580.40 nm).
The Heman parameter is 1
